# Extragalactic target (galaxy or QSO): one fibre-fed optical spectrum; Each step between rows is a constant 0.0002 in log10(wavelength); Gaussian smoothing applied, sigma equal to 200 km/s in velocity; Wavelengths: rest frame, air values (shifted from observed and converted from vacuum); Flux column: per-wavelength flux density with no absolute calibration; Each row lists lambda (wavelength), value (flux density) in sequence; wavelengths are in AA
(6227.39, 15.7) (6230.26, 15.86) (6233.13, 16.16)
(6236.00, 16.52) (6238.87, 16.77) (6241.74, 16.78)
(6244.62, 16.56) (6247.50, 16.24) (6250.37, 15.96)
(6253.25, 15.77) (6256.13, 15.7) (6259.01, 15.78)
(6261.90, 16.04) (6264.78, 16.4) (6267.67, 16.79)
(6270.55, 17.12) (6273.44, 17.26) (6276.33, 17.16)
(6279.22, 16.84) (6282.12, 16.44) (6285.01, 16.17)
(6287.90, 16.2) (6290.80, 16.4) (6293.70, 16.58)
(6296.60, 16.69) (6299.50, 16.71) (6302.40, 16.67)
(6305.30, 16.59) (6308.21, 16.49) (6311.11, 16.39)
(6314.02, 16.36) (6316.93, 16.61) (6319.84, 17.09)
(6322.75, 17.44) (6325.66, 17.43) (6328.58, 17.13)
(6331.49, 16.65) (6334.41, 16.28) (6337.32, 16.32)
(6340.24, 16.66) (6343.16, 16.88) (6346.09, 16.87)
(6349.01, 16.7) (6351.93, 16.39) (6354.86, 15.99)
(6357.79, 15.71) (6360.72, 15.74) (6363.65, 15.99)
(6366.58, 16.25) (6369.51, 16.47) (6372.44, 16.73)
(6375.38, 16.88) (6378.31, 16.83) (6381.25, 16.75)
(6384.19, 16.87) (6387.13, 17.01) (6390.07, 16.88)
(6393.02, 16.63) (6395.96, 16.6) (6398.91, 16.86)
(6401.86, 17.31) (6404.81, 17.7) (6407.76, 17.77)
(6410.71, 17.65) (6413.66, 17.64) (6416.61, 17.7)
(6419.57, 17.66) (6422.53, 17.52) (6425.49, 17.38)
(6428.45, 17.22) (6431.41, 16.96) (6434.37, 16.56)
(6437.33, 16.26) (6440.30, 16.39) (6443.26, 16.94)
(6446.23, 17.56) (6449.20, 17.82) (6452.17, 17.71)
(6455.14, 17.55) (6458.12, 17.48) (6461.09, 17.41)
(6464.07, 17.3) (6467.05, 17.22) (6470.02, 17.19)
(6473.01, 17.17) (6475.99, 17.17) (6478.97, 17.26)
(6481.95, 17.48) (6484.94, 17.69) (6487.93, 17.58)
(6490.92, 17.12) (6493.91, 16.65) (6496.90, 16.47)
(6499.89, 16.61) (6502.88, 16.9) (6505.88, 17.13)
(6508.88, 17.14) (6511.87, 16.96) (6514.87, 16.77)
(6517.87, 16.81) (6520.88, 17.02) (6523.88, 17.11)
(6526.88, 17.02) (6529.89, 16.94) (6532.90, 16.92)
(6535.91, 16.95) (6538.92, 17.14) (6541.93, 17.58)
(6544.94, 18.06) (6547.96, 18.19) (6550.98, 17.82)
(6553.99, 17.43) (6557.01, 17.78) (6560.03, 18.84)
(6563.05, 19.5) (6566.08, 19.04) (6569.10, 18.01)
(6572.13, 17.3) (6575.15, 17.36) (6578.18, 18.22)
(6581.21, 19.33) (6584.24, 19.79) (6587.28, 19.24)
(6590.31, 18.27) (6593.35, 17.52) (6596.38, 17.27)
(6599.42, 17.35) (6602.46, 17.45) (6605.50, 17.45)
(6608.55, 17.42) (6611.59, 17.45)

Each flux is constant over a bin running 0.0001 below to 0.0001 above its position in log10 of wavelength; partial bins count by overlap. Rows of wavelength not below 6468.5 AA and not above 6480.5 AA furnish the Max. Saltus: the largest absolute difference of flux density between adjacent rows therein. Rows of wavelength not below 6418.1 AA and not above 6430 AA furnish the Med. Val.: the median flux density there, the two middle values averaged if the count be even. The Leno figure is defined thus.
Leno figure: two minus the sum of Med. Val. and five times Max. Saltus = -15.9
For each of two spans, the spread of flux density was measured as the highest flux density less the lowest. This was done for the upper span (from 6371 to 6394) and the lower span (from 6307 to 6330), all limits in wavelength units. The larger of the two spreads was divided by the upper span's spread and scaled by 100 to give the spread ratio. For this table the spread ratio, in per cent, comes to 284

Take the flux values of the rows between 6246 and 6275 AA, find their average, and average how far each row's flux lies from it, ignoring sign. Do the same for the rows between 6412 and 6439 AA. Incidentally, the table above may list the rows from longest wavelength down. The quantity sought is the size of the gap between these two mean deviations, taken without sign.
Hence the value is 0.057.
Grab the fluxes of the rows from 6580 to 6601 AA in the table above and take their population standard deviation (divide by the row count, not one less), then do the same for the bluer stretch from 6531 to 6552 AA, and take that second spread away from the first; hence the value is 0.49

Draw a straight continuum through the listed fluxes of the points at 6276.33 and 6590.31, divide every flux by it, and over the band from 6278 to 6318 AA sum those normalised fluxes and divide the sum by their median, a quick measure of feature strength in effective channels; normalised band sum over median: 14.0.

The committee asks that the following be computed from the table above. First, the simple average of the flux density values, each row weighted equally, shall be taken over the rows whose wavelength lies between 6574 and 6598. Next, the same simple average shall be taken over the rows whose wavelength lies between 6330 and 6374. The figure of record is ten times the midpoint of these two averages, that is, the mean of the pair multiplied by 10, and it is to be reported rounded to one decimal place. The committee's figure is 173.8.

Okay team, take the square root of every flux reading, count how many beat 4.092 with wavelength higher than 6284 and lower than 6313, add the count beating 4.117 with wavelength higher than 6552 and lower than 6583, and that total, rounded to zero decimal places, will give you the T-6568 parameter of 10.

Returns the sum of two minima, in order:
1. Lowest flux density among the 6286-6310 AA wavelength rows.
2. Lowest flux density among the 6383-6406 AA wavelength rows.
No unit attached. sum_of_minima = 32.8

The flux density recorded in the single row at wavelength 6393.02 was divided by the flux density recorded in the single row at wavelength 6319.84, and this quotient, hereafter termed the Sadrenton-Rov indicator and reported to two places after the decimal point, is 0.97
